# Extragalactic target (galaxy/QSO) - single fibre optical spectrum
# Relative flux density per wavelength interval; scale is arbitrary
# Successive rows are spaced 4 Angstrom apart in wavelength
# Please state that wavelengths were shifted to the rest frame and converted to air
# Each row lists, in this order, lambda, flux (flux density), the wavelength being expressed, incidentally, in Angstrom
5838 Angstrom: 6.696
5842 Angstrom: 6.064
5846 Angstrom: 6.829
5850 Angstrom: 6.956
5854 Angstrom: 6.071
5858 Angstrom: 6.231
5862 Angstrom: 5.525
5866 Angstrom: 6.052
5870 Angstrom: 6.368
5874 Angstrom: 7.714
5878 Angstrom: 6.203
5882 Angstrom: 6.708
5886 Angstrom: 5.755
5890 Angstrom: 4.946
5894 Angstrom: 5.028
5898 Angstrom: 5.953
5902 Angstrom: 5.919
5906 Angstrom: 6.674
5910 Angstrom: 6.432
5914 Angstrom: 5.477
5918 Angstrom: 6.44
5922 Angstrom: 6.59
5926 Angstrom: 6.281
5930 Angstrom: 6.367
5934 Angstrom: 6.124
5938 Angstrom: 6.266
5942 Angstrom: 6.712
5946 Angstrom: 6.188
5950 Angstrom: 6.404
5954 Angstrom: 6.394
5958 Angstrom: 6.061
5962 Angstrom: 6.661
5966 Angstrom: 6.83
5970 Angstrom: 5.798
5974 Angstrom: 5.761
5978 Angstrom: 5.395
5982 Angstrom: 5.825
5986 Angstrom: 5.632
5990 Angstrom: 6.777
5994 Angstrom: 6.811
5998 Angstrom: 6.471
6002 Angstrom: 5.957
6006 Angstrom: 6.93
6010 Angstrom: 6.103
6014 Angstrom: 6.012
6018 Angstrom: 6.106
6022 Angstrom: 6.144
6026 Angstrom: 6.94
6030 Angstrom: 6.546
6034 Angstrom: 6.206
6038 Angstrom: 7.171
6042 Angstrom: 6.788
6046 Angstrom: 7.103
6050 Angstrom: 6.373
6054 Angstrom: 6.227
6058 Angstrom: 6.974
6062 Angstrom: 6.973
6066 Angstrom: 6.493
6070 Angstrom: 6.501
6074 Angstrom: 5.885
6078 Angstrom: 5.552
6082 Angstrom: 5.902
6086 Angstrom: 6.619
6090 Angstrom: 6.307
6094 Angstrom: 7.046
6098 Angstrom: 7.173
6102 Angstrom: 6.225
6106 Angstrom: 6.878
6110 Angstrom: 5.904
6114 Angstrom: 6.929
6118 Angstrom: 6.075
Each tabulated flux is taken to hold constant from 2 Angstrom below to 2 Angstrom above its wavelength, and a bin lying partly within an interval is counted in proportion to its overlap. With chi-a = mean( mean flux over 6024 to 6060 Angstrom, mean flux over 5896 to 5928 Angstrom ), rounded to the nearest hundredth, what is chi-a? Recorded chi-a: 6.46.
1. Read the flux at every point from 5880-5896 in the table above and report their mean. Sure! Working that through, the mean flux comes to 5.61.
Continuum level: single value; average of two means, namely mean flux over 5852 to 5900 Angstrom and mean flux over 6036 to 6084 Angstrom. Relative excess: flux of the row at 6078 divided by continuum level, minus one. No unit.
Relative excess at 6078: -0.11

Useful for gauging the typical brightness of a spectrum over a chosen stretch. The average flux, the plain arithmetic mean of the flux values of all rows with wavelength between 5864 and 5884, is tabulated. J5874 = 6.61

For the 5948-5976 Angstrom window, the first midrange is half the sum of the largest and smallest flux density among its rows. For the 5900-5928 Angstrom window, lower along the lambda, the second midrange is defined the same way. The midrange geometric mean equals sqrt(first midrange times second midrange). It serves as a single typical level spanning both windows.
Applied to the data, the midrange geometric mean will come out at 6.18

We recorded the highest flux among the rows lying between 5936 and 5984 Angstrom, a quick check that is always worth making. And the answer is 6.83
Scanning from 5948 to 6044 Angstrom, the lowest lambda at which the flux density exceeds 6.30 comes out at 5950 Angstrom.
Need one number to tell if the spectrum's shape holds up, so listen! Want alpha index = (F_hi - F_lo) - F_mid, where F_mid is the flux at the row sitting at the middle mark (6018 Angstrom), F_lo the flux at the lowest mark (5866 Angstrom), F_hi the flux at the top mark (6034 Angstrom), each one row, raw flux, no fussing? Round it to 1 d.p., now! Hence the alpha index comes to -6.0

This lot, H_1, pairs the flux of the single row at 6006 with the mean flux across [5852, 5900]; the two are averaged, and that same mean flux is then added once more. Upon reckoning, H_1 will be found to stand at 12.5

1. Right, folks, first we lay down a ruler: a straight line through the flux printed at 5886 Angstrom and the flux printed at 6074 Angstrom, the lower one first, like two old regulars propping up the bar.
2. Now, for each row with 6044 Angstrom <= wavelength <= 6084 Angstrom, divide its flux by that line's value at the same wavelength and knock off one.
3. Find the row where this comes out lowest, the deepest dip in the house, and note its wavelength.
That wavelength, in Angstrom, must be 6078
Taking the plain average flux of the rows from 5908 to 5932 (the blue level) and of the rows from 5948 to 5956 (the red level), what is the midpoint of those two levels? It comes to 6.33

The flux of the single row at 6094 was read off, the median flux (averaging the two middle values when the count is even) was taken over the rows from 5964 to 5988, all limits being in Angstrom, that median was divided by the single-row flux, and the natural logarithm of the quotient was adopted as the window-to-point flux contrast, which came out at -0.20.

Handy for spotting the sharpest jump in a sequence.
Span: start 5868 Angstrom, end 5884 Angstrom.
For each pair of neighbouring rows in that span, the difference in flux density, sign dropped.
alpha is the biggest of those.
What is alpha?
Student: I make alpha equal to 1.5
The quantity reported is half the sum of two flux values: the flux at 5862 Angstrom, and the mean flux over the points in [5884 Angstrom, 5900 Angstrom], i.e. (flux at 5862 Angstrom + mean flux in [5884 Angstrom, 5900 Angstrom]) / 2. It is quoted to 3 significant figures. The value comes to 5.47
